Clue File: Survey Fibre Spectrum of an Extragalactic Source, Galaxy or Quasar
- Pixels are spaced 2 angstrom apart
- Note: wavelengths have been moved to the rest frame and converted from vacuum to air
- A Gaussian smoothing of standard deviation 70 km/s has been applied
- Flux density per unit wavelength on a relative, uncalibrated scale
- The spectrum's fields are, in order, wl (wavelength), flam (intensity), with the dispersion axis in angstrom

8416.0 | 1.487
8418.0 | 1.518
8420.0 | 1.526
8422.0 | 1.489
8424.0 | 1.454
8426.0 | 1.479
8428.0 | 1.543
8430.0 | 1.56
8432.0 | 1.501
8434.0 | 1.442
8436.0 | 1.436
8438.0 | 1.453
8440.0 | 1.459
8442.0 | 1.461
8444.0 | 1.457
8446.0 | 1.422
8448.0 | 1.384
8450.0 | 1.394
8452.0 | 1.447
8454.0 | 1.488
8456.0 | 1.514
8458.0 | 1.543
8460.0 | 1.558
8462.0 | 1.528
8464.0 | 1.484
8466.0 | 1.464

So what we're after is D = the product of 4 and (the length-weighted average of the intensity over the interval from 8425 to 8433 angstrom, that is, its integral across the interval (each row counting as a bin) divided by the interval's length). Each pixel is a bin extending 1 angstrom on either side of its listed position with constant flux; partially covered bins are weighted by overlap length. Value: 6.08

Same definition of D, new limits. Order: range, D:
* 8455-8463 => 6.14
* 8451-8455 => 5.87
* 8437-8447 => 5.80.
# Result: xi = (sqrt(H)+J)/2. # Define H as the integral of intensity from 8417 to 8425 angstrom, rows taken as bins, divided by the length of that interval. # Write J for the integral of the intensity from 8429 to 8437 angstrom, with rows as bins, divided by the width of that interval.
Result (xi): 1.35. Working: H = 1.50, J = 1.48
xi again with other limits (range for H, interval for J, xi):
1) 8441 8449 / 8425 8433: 1.36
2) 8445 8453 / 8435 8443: 1.32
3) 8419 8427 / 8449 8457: 1.34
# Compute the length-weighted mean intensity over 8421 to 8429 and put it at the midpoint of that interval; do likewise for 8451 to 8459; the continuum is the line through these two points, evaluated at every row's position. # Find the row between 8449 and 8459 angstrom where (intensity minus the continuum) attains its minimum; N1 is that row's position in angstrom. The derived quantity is 8450.0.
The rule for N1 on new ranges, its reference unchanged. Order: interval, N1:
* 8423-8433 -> 8424.0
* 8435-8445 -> 8436.0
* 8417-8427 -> 8424.0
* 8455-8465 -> 8464.0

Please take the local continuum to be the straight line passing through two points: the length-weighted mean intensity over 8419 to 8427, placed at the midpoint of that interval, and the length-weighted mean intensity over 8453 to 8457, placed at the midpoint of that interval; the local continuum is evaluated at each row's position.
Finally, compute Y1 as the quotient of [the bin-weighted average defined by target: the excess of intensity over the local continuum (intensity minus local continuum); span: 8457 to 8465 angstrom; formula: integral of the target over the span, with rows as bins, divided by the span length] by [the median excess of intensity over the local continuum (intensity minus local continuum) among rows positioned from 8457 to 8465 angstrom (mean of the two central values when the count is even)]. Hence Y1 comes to 0.76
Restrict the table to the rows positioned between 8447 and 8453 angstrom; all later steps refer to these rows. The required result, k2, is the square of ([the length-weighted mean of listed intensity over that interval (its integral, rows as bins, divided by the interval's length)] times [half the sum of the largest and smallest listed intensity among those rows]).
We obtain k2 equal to 4.0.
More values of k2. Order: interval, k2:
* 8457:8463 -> 5.7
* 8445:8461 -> 4.7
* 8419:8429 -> 5.0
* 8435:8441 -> 4.4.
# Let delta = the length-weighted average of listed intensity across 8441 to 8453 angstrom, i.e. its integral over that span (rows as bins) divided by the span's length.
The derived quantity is 1.43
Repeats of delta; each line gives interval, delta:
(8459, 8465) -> 1.52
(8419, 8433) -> 1.51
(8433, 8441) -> 1.45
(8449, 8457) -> 1.46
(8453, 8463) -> 1.53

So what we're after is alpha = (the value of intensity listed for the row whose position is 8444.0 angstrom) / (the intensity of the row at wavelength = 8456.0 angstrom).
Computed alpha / 0.96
